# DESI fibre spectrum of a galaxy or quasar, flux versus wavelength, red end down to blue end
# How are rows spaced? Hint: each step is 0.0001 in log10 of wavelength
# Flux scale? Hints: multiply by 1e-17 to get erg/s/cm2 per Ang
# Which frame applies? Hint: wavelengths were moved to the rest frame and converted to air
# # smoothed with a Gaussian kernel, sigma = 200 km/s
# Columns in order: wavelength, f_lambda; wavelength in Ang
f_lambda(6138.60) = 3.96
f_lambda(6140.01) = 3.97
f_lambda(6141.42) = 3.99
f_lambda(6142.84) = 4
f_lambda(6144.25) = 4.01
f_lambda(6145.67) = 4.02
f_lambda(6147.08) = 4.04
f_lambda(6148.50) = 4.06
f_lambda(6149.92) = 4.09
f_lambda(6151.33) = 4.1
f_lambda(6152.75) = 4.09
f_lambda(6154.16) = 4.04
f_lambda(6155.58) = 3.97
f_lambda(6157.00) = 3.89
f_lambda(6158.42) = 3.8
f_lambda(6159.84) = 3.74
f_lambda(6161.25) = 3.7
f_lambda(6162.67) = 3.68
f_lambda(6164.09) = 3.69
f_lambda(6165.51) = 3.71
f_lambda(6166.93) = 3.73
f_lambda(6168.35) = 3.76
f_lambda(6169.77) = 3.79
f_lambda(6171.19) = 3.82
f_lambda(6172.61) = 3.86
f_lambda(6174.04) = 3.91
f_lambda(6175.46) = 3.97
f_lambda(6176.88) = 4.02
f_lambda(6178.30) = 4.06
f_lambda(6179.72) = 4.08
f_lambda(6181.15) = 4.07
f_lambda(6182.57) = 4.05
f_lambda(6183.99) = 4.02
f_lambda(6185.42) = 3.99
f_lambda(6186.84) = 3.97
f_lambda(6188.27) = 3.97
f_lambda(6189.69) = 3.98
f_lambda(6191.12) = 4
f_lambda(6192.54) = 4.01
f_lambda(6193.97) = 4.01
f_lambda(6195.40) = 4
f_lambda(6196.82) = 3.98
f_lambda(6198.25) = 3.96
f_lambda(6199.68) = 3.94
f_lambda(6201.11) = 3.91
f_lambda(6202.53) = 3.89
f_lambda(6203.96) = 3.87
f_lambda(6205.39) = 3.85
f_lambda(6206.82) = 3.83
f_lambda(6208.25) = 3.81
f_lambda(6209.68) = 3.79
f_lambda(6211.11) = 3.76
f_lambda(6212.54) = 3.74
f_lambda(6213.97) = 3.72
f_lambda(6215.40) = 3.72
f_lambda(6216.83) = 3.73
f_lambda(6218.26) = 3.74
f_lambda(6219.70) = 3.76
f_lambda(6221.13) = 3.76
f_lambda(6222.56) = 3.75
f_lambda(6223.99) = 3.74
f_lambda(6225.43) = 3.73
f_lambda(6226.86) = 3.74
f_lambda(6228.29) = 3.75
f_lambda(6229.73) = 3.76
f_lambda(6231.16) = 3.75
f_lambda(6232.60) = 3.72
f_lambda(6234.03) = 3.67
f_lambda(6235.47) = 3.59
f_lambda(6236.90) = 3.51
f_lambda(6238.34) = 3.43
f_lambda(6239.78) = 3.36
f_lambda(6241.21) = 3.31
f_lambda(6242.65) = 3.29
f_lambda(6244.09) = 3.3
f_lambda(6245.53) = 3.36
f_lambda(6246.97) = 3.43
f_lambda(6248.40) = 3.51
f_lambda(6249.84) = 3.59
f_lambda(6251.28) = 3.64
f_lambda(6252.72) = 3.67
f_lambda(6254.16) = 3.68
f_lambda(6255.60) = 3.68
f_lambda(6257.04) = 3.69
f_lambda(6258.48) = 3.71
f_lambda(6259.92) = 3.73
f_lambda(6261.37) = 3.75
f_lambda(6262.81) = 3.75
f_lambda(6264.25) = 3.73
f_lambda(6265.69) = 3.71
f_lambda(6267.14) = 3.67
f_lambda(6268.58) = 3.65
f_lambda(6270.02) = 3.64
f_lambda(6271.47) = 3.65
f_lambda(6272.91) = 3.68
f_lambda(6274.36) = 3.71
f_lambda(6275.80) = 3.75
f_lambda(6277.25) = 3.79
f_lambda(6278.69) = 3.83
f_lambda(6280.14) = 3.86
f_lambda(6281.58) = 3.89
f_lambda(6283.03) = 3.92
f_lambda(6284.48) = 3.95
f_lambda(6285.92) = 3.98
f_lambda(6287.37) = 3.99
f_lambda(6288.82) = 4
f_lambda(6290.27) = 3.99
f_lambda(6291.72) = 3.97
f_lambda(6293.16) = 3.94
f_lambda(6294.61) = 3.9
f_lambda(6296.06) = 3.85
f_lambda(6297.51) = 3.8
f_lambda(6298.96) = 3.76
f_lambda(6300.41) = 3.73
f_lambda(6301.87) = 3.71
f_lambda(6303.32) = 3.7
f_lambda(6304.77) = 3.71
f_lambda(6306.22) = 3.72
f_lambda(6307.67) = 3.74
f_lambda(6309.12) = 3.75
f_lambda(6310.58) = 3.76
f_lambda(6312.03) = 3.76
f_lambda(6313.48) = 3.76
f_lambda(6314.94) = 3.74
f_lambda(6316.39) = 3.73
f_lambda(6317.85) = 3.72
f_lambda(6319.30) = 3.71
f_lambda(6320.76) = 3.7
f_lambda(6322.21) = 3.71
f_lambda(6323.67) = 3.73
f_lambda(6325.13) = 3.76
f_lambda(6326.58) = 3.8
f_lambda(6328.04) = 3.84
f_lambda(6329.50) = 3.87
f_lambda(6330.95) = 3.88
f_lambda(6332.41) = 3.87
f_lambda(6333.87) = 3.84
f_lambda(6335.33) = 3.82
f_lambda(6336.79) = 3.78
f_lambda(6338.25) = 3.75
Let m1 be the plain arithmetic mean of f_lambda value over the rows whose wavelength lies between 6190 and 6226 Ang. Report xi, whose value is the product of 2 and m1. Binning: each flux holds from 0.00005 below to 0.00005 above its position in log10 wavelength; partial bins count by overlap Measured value 7.68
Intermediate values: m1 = 3.84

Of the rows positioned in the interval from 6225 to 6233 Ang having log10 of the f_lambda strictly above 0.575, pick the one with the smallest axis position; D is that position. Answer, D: 6229.73 Ang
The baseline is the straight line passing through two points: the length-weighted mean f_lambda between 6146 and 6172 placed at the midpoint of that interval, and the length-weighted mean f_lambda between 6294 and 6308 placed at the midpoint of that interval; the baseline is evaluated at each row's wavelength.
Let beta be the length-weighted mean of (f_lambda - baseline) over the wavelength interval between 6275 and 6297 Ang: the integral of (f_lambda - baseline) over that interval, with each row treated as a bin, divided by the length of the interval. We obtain 0.13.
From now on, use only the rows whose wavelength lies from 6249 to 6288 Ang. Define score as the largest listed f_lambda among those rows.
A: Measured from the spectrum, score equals 3.99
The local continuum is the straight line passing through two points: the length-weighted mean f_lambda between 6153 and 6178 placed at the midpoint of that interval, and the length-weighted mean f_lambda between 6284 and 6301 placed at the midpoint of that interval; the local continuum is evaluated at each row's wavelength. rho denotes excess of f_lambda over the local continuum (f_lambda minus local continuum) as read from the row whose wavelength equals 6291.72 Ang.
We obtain 0.06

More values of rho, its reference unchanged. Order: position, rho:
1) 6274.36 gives -0.19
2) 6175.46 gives 0.13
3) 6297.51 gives -0.11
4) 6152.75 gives 0.26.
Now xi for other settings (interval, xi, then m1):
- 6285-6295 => 7.93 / 3.97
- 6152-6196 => 7.83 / 3.92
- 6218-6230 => 7.50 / 3.75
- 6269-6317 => 7.62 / 3.81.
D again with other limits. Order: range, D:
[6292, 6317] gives 6293.16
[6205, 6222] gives 6205.39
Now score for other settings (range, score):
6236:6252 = 3.64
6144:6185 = 4.1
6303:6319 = 3.76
